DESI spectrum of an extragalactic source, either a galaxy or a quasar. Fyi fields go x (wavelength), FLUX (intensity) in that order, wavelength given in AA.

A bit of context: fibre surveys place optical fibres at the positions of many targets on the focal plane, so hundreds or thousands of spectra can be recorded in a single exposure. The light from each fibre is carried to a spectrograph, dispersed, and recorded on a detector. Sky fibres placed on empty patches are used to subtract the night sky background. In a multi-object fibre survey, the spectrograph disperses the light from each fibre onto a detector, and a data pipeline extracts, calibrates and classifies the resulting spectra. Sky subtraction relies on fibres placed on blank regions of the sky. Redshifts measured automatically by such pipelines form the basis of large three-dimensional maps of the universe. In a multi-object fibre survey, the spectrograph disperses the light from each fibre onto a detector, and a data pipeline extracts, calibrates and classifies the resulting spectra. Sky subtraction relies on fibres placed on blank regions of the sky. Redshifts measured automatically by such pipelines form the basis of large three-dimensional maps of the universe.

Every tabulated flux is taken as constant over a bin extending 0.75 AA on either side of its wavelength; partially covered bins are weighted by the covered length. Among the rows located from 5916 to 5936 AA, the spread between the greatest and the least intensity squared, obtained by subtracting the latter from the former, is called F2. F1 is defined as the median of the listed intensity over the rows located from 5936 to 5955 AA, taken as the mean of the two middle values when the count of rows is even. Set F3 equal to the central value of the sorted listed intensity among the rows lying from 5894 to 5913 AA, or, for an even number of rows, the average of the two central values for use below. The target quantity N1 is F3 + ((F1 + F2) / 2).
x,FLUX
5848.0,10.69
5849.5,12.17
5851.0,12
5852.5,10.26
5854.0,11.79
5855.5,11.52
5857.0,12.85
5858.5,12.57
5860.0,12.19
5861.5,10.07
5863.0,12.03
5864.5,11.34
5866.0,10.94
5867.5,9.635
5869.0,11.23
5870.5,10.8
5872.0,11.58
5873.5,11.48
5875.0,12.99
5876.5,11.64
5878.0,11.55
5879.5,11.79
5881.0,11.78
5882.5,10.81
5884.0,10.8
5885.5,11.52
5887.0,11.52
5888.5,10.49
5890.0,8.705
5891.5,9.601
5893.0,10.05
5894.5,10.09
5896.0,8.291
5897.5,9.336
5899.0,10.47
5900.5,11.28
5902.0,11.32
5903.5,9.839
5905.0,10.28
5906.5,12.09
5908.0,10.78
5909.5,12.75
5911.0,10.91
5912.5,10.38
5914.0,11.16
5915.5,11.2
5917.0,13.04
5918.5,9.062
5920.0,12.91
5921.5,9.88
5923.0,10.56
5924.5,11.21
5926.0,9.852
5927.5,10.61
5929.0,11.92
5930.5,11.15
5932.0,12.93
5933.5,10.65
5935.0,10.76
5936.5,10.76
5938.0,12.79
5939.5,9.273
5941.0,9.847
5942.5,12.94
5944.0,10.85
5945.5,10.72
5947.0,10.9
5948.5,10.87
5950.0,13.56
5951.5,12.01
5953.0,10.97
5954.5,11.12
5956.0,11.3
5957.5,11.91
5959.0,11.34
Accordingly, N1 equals 60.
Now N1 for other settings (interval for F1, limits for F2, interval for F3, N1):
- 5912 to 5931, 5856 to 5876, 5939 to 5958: 54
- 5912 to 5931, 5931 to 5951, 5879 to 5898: 65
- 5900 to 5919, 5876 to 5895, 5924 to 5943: 48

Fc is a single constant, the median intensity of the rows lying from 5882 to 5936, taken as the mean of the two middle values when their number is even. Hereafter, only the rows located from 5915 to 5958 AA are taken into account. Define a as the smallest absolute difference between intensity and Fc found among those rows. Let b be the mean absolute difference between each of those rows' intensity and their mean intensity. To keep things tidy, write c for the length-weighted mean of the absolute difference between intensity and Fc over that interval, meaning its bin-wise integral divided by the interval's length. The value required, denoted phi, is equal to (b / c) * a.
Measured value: 0.0099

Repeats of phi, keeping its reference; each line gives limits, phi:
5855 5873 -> 0.0234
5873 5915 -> 0.0100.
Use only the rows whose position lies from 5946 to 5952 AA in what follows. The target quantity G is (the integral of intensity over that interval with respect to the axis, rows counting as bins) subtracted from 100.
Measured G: 29.3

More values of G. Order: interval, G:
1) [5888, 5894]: 41.8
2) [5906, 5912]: 30.6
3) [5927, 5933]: 30.1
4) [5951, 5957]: 31.9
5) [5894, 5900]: 42.4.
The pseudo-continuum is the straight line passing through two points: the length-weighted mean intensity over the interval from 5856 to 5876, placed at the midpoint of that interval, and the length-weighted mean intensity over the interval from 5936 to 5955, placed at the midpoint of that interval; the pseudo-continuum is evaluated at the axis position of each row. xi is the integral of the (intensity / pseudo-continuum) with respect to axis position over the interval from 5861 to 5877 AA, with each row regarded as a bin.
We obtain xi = 15.7 AA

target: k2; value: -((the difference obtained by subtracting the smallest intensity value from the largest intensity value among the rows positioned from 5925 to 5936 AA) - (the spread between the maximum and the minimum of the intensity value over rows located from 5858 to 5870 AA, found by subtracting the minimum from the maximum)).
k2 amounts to -0.1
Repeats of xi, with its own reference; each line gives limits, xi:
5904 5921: 16.8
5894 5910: 14.8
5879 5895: 14.9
